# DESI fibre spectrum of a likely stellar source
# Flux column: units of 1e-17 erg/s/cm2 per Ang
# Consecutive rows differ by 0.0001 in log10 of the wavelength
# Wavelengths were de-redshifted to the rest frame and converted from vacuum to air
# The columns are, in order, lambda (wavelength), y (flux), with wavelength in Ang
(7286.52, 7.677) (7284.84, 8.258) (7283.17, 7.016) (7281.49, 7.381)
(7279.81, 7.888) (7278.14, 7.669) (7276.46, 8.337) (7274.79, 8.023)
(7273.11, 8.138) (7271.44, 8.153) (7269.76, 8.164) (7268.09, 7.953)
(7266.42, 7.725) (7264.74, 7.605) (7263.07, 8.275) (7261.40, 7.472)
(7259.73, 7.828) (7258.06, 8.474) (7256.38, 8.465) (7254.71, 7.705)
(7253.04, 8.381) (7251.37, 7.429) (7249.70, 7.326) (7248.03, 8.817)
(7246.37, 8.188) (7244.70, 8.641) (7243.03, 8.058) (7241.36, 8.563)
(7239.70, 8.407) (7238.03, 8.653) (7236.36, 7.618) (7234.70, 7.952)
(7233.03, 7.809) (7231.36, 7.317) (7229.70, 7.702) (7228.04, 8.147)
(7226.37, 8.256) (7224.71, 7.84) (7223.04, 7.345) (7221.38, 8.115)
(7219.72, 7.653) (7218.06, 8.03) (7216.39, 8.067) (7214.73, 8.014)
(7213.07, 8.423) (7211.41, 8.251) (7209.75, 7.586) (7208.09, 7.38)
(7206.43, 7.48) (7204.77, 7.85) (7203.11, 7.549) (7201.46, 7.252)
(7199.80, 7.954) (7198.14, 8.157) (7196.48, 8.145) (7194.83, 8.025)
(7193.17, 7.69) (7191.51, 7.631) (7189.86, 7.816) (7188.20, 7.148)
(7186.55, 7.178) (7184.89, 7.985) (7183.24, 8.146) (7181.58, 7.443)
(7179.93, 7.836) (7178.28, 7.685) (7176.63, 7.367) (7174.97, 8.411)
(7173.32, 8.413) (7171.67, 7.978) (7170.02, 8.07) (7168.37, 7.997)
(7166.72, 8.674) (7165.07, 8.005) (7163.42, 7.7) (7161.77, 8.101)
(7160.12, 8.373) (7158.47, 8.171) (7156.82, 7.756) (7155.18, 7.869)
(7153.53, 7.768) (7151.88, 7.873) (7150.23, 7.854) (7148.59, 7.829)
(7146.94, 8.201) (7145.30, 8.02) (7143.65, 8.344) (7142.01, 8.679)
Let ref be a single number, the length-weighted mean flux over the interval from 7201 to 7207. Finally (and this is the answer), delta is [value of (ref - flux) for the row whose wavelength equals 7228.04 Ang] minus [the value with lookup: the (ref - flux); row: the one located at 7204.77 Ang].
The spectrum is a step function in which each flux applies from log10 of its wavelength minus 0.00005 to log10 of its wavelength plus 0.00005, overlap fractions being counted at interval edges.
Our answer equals -0.30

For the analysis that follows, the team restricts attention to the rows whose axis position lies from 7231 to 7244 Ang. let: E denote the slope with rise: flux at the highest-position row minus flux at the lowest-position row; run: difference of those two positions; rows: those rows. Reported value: 0.06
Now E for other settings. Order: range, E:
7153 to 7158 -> 0.00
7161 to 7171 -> 0.00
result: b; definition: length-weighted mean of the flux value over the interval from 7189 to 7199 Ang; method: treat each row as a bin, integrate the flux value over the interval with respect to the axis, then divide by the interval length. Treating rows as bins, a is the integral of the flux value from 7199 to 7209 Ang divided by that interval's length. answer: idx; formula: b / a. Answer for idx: 1.04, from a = 7.58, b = 7.91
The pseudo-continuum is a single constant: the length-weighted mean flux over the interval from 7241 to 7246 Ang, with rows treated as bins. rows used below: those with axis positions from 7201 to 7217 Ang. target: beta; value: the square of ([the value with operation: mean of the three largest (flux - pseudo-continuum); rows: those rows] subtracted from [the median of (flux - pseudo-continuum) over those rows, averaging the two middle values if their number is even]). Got 0.28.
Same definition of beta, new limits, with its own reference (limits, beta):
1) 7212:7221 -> 0.02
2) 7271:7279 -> 0.01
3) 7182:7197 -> 0.08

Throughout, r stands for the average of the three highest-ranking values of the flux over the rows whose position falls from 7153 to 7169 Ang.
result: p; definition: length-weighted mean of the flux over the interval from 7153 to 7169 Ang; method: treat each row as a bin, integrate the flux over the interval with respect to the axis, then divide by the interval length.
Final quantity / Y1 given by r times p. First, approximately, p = 8.05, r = 8.41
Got 67.6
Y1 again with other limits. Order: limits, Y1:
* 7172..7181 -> 65.2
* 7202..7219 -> 64.8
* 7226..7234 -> 63.1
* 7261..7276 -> 65.3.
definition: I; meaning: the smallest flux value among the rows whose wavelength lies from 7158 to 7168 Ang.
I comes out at 7.7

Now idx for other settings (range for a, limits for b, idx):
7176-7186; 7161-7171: 1.05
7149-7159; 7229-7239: 1.00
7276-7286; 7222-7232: 1.01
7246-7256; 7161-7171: 1.01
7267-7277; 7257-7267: 0.97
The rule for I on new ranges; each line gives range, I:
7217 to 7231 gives 7.345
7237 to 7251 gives 7.326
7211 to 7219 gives 8.014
